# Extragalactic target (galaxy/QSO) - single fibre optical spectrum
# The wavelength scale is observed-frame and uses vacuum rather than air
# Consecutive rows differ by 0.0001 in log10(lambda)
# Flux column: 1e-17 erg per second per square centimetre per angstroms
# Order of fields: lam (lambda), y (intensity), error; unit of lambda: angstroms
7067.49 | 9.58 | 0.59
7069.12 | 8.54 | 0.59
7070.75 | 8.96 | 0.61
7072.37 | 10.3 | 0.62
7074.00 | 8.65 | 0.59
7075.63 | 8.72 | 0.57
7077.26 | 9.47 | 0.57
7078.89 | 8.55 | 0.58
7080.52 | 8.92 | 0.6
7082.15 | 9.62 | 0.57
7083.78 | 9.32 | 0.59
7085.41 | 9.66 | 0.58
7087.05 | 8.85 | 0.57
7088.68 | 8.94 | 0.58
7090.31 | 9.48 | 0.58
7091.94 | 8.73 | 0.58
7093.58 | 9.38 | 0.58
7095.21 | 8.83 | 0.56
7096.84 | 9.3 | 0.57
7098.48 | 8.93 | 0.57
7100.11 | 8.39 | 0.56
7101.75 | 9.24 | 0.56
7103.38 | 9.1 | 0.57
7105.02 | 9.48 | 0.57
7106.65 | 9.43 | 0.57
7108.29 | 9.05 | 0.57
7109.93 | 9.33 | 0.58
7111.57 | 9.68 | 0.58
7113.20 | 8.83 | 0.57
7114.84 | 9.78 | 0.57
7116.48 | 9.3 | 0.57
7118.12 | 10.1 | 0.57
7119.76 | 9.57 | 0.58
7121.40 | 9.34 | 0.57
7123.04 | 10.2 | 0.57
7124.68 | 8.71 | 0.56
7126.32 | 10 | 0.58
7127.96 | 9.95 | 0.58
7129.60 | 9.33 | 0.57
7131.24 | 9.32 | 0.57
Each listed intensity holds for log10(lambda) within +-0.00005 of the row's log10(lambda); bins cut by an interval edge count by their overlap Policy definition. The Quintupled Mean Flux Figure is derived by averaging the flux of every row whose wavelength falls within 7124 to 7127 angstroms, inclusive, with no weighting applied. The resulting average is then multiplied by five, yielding 46.8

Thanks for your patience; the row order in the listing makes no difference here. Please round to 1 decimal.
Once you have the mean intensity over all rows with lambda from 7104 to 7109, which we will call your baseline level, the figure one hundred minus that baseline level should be 90.7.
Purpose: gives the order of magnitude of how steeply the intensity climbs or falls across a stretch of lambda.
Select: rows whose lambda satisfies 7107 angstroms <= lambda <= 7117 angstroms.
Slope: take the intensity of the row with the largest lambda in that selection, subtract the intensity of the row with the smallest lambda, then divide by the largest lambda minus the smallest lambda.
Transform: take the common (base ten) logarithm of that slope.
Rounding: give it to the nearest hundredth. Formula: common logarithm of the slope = -1.52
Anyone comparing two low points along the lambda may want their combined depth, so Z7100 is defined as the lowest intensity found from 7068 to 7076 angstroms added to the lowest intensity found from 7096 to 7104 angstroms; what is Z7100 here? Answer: 16.9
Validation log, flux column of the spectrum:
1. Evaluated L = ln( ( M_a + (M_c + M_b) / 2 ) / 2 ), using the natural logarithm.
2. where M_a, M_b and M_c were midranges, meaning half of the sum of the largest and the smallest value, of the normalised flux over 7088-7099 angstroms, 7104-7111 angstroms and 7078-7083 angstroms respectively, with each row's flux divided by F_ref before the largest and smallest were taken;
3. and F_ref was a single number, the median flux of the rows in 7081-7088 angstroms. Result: -0.035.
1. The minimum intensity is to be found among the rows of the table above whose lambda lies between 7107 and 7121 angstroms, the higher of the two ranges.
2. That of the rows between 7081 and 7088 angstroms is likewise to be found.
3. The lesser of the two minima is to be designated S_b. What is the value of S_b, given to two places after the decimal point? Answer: 8.83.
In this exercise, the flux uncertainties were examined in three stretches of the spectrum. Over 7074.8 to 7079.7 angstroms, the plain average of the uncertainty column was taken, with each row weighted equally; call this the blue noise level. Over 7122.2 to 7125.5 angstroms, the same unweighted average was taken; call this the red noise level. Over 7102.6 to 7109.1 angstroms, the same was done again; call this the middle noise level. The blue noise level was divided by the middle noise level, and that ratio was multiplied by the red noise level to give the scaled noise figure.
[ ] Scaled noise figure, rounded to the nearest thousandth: 0.568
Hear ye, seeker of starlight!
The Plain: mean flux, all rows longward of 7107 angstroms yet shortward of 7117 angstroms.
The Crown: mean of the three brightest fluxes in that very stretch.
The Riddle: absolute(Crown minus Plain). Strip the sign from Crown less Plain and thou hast 0.27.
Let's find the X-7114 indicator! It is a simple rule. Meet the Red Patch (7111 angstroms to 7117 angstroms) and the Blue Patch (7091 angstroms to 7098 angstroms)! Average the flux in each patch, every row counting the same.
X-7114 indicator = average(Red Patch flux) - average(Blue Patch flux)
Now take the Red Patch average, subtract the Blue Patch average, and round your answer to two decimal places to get 0.34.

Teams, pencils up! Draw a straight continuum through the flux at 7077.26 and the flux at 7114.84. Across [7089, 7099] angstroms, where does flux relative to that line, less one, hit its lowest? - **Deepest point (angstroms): 7091.94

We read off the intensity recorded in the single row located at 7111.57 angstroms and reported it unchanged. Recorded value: 9.68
